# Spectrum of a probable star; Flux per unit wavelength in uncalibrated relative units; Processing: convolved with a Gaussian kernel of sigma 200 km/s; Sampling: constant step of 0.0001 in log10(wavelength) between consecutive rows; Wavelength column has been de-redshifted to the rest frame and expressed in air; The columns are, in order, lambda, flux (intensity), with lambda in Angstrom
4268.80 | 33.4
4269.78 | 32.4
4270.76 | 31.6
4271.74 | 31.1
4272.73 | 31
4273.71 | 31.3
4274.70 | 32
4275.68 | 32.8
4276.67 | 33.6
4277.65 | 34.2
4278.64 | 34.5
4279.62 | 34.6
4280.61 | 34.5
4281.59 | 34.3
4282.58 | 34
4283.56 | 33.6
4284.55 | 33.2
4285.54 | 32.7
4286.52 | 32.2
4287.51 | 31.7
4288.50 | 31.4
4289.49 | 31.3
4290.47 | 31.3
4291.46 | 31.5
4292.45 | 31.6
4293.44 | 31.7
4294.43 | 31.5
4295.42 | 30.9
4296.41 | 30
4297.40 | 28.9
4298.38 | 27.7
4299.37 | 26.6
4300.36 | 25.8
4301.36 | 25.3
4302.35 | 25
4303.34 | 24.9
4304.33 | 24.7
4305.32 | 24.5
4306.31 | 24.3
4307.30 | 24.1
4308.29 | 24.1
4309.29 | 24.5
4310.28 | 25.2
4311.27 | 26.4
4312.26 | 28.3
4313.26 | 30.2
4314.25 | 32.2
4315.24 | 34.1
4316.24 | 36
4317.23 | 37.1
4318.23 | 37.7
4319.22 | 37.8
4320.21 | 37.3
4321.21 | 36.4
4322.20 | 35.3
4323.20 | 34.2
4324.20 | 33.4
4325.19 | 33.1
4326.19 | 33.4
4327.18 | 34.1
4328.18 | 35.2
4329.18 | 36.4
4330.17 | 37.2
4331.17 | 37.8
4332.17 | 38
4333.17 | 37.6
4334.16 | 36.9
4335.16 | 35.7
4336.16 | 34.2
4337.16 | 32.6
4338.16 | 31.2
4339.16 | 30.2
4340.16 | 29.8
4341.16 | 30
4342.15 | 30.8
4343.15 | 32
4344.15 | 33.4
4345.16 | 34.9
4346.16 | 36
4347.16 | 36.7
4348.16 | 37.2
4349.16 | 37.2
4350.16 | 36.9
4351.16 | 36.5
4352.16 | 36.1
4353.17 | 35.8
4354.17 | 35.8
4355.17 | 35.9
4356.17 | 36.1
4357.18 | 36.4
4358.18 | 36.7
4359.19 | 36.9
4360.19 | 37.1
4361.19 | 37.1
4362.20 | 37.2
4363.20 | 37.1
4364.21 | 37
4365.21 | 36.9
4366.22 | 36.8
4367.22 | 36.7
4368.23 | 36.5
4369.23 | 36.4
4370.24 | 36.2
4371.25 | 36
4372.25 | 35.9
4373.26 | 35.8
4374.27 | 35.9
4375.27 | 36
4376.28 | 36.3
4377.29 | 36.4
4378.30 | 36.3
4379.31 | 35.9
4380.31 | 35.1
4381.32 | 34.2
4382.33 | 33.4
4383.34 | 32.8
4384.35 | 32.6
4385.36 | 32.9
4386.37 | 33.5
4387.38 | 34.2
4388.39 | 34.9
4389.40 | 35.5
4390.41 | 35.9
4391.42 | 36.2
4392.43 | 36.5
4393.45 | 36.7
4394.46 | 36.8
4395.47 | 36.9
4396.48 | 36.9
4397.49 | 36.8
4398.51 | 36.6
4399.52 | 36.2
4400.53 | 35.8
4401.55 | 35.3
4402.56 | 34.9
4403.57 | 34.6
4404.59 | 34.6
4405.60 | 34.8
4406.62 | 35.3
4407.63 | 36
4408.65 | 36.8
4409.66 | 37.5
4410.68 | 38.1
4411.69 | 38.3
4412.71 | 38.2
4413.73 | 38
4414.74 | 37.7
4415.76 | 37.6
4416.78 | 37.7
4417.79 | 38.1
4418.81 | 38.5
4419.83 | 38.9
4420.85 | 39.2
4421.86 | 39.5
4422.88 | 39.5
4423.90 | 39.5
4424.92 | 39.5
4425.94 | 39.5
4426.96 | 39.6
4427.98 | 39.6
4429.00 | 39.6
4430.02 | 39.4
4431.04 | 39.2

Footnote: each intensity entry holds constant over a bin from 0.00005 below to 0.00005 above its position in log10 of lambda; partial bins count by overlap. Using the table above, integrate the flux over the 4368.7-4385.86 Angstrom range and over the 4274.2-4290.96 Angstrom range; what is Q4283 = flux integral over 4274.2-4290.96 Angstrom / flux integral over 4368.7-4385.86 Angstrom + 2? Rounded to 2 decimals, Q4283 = 2.92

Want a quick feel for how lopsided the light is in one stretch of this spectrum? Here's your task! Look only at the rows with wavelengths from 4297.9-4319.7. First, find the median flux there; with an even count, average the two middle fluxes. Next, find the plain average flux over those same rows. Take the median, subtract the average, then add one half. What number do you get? -1.9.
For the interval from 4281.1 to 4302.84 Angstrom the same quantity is 1.4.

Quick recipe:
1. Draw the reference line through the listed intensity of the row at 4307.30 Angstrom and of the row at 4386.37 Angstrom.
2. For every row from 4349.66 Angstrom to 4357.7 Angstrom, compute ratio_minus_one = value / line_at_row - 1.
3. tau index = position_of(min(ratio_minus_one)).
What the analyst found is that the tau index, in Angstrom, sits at 4355.17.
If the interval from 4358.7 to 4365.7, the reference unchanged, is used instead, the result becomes 4365.21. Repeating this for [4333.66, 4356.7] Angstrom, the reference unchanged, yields 4340.16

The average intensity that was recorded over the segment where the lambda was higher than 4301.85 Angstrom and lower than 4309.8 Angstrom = 25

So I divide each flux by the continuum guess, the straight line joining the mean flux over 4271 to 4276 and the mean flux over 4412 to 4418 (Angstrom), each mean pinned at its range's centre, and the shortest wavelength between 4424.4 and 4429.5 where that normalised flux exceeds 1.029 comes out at 4424.92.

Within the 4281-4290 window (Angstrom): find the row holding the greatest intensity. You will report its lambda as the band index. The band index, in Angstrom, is 4281.59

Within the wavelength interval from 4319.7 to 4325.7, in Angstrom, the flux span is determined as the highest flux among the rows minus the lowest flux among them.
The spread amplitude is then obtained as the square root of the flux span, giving 2.05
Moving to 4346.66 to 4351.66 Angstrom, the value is 0.84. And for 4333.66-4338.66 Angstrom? 2.39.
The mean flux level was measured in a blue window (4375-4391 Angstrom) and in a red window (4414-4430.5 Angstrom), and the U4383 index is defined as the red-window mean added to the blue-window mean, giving 73.7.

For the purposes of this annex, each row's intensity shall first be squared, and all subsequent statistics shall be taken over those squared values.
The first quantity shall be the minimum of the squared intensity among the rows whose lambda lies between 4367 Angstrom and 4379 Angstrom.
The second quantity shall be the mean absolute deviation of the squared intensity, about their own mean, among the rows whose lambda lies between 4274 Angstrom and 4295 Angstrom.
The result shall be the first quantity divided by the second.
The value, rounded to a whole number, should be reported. 18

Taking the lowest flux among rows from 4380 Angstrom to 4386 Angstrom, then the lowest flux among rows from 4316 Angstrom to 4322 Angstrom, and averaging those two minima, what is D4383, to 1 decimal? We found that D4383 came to 34.3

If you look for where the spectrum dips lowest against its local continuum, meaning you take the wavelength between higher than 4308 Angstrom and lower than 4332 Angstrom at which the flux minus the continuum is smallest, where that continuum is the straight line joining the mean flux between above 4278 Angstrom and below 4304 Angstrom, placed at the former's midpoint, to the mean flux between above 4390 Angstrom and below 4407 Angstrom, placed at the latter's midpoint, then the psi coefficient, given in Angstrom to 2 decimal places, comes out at 4308.29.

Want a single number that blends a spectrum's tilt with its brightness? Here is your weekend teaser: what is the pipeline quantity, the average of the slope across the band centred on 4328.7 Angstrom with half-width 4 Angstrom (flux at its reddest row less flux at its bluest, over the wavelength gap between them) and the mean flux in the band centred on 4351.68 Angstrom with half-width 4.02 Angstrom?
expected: 18.6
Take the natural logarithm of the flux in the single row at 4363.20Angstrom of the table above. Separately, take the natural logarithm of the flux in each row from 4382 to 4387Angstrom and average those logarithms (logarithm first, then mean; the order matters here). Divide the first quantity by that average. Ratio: 1.03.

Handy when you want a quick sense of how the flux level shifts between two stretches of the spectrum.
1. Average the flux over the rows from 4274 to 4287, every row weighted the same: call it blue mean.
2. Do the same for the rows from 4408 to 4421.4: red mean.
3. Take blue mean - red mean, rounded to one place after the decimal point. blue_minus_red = -4.5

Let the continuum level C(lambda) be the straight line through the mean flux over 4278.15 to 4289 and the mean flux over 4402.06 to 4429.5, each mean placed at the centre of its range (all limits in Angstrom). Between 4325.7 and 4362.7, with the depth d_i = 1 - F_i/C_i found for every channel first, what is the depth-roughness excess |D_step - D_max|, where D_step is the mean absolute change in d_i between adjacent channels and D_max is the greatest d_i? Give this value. 0.14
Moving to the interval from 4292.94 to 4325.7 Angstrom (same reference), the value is 0.27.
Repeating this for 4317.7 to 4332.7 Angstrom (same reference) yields 0.03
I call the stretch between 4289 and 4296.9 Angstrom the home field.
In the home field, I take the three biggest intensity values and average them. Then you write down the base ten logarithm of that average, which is 1.50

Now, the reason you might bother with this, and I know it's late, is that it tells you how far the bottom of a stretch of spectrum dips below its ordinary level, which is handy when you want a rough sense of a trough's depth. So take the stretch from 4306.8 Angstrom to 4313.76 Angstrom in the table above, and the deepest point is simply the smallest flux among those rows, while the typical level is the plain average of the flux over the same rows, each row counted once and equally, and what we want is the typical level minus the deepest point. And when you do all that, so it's 2.0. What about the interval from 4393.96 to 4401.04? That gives 0.8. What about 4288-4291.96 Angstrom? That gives 0.1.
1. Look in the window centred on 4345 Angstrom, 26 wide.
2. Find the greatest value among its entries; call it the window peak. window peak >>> 38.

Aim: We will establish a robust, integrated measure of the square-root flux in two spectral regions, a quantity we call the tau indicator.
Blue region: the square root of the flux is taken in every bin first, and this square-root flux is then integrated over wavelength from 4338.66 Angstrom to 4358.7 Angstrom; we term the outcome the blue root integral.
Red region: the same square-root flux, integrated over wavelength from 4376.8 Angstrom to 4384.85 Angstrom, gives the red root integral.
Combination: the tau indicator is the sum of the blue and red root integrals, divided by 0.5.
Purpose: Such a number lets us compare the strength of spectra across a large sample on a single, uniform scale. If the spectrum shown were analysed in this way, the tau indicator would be 331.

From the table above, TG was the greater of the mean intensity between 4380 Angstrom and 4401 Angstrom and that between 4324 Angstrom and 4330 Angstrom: 35.3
